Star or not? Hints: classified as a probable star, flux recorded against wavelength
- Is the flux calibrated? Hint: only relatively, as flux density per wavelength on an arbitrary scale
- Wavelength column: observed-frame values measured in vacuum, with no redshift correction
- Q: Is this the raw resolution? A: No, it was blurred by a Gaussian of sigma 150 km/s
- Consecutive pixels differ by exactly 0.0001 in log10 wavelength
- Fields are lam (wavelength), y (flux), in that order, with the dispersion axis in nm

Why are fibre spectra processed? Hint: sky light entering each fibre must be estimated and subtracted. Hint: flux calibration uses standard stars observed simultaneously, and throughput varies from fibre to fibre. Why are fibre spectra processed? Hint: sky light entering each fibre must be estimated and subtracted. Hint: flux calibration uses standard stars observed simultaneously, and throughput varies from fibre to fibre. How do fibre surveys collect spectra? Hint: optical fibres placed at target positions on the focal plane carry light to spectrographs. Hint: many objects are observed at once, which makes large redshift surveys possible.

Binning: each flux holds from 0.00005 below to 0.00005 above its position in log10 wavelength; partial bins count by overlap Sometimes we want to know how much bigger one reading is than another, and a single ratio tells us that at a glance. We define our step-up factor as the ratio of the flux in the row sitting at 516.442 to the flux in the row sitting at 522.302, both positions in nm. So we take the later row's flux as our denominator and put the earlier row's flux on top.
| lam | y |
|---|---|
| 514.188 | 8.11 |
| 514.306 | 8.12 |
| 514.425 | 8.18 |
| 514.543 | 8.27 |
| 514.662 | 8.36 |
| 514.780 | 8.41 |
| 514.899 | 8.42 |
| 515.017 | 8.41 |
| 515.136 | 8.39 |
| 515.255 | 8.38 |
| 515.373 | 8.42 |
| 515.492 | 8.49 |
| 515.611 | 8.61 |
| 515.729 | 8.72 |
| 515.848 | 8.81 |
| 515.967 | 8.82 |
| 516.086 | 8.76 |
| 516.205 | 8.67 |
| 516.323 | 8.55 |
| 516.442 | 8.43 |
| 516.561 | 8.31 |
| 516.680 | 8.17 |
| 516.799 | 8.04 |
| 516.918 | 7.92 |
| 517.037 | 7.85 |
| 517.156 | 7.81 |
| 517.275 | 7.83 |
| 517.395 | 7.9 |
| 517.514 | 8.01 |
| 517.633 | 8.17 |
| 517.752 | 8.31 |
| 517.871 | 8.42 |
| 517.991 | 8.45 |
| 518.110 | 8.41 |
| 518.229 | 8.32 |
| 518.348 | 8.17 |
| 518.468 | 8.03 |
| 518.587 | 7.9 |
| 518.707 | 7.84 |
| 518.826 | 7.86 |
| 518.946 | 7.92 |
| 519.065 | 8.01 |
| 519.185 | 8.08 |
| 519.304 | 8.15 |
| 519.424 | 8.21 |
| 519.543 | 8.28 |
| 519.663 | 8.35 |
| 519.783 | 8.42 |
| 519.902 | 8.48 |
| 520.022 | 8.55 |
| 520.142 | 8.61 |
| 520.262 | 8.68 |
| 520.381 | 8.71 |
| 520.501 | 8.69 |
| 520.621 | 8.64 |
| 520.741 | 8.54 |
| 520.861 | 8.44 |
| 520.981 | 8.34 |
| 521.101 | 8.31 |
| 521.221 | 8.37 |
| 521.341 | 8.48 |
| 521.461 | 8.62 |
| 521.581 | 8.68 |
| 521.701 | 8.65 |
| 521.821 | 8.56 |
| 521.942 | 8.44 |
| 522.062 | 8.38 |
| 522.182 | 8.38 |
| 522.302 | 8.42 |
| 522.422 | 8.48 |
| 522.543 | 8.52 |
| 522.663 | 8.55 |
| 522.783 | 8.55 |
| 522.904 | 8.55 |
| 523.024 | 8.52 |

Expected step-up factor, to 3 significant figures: 1.00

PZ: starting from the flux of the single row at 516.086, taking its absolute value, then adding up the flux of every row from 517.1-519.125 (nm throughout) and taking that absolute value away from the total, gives 129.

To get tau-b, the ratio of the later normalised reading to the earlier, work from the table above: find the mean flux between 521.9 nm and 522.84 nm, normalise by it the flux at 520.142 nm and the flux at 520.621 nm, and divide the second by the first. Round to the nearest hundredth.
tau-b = 1.00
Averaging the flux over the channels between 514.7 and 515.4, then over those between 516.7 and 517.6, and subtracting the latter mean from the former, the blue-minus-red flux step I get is 0.5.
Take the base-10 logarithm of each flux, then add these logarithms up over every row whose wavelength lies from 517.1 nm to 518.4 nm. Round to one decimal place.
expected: 10.0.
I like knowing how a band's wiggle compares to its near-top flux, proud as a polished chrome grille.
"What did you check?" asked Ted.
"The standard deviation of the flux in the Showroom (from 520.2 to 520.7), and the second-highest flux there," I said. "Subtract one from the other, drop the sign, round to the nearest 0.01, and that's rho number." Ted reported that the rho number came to 8.66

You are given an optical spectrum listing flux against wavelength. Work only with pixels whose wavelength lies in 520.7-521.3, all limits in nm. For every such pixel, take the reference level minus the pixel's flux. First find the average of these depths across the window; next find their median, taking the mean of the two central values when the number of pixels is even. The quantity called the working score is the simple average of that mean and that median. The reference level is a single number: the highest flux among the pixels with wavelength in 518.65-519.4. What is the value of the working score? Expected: -0.23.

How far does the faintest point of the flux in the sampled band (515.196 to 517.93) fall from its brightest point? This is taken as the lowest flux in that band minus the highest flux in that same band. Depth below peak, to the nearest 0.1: -1.0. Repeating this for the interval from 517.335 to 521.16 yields -0.9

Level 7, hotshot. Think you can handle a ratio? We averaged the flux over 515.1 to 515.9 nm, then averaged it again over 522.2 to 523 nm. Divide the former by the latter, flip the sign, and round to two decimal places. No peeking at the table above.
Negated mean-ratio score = -1.00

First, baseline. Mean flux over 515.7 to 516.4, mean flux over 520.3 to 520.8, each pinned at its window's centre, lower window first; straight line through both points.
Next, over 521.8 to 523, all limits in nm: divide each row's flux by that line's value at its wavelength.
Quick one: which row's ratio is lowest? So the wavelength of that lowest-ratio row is 522.062 nm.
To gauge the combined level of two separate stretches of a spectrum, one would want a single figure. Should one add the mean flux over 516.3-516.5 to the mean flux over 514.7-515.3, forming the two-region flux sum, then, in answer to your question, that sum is 16.9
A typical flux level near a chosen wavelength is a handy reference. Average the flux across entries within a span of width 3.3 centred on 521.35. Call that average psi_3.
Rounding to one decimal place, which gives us 8.5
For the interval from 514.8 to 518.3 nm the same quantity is 8.3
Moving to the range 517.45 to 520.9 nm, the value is 8.3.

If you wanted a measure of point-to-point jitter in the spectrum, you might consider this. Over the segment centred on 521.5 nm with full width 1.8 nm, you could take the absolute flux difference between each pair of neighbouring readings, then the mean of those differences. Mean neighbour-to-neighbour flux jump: 0.074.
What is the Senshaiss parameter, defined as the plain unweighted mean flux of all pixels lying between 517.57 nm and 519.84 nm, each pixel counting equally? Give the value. 8.17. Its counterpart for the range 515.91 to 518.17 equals 8.25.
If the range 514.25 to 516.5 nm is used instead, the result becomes 8.49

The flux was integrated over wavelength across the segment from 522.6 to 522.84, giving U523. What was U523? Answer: 2.1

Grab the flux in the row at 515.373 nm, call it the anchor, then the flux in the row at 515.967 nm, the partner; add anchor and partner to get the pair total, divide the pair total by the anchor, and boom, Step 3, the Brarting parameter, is 2.048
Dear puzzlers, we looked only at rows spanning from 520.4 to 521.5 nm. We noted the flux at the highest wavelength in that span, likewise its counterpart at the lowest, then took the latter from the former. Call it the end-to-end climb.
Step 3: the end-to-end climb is -0.1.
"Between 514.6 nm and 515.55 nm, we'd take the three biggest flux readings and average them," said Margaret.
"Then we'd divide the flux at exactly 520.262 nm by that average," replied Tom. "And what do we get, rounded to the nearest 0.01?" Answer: 1.03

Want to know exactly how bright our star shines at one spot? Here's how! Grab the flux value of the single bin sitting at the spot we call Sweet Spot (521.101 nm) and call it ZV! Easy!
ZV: 8.31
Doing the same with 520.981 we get 8.34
